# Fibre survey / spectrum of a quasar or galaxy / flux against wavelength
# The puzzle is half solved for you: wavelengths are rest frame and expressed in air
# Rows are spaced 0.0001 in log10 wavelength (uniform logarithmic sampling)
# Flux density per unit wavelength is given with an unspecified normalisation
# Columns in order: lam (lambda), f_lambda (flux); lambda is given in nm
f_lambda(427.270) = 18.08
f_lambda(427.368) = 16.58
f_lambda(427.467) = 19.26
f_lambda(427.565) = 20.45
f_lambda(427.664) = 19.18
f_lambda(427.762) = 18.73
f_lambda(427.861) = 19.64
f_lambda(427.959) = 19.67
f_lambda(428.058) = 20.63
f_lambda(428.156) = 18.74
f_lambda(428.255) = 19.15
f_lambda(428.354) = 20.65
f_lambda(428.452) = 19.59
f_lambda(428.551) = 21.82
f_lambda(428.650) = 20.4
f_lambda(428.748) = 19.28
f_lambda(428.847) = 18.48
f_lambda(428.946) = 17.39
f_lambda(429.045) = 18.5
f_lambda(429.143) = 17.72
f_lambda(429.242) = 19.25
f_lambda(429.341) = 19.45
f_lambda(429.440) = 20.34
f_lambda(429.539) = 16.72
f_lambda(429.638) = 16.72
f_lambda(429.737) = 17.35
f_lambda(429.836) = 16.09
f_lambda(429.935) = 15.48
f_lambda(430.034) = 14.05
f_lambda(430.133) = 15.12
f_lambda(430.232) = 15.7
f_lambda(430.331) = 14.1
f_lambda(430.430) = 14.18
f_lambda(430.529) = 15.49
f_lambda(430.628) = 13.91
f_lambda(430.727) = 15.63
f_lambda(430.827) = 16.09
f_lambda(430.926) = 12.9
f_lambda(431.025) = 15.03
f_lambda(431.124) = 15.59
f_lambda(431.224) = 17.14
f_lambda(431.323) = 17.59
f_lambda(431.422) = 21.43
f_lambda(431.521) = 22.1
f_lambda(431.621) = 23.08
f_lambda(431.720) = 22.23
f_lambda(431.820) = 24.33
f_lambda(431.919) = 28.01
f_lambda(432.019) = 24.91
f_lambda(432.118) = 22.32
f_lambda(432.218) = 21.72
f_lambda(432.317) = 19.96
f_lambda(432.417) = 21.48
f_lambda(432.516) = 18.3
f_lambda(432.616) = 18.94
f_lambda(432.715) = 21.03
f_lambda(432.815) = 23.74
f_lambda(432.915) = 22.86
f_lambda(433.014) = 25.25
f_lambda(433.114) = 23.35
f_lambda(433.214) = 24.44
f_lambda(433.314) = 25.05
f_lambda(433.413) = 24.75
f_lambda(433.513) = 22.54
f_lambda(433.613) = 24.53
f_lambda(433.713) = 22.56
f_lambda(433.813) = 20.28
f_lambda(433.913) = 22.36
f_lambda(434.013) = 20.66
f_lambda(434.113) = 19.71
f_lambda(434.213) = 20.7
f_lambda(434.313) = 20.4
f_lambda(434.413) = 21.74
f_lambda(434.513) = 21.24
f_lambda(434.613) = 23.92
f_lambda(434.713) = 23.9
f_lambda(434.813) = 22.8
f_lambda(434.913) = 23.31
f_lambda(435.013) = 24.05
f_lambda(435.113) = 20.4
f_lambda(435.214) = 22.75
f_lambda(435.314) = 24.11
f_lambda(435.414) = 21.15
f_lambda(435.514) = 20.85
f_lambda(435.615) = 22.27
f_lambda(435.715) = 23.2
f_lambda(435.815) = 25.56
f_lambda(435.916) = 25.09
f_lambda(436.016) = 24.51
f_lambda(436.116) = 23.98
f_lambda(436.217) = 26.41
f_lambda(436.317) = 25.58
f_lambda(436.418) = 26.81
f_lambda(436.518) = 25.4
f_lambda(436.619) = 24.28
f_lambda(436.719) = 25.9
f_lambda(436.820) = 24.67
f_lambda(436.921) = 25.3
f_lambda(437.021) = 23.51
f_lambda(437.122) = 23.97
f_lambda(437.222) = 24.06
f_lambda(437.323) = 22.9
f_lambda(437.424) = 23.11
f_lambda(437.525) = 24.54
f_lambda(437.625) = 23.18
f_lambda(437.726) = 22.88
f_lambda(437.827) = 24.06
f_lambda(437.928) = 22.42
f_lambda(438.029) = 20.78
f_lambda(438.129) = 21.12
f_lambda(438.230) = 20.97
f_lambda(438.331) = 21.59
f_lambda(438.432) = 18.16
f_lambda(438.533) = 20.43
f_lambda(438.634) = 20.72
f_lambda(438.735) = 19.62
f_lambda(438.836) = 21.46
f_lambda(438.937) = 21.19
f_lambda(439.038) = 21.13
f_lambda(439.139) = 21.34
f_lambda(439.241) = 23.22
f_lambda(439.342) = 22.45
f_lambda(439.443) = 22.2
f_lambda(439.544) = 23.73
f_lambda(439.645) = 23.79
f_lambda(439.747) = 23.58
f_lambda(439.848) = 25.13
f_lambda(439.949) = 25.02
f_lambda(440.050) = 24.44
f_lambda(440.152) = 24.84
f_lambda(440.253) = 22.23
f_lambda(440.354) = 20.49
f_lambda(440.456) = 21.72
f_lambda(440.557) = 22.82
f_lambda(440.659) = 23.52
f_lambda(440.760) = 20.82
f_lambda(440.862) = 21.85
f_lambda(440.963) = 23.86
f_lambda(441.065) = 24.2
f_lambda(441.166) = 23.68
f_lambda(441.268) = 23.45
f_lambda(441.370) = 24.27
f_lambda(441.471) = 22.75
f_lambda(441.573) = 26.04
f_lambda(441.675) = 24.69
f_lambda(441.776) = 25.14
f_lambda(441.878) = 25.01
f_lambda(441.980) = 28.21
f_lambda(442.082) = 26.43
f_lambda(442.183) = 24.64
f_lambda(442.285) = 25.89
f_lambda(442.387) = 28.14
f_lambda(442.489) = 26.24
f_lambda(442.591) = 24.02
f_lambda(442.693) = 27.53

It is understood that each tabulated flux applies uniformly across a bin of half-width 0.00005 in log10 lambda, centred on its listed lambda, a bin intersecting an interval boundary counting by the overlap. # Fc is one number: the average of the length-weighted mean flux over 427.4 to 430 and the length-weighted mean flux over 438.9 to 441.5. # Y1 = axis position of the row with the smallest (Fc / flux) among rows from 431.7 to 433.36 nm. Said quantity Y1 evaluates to 431.919 nm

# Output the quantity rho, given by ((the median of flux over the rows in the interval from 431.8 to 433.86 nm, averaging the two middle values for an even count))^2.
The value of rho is 523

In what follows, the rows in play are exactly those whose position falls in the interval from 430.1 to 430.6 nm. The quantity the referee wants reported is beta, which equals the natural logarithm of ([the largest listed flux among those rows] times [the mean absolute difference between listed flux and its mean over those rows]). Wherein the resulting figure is 2.28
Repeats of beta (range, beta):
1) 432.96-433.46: 2.61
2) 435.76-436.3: 2.92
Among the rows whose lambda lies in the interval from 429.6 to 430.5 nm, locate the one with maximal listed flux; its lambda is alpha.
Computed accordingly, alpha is 429.737 nm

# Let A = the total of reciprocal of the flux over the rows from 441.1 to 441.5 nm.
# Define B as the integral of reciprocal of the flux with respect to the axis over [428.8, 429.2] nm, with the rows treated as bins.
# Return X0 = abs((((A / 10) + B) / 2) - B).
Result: 0.0026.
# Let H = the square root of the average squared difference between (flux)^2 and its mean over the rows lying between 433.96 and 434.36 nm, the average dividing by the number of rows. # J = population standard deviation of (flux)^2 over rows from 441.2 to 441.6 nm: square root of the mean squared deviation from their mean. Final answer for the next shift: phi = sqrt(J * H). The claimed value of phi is 31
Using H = 16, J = 60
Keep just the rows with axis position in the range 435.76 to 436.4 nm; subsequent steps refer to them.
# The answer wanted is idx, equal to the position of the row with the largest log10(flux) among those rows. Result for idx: 436.217 nm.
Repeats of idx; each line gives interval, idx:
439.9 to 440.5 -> 439.949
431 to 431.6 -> 431.521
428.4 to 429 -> 428.551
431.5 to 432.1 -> 431.919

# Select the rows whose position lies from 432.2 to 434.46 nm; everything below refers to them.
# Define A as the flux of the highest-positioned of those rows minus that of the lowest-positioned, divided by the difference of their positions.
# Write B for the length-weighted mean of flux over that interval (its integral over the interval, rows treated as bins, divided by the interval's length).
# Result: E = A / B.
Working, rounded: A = 0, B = 22.0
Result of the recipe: 0.00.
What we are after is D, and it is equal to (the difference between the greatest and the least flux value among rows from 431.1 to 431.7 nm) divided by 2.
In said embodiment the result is 3.7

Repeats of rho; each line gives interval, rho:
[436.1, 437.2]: 640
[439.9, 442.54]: 593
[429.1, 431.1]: 245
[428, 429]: 378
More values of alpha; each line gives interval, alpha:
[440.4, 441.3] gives 441.065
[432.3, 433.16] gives 433.014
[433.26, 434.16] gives 433.314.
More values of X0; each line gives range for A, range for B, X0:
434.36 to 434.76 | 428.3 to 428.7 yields 0.0009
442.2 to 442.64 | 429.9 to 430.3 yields 0.0056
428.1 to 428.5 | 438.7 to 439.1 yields 0.0007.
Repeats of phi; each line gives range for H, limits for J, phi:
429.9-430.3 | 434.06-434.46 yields 24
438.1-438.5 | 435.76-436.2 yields 40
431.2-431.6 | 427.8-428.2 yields 48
